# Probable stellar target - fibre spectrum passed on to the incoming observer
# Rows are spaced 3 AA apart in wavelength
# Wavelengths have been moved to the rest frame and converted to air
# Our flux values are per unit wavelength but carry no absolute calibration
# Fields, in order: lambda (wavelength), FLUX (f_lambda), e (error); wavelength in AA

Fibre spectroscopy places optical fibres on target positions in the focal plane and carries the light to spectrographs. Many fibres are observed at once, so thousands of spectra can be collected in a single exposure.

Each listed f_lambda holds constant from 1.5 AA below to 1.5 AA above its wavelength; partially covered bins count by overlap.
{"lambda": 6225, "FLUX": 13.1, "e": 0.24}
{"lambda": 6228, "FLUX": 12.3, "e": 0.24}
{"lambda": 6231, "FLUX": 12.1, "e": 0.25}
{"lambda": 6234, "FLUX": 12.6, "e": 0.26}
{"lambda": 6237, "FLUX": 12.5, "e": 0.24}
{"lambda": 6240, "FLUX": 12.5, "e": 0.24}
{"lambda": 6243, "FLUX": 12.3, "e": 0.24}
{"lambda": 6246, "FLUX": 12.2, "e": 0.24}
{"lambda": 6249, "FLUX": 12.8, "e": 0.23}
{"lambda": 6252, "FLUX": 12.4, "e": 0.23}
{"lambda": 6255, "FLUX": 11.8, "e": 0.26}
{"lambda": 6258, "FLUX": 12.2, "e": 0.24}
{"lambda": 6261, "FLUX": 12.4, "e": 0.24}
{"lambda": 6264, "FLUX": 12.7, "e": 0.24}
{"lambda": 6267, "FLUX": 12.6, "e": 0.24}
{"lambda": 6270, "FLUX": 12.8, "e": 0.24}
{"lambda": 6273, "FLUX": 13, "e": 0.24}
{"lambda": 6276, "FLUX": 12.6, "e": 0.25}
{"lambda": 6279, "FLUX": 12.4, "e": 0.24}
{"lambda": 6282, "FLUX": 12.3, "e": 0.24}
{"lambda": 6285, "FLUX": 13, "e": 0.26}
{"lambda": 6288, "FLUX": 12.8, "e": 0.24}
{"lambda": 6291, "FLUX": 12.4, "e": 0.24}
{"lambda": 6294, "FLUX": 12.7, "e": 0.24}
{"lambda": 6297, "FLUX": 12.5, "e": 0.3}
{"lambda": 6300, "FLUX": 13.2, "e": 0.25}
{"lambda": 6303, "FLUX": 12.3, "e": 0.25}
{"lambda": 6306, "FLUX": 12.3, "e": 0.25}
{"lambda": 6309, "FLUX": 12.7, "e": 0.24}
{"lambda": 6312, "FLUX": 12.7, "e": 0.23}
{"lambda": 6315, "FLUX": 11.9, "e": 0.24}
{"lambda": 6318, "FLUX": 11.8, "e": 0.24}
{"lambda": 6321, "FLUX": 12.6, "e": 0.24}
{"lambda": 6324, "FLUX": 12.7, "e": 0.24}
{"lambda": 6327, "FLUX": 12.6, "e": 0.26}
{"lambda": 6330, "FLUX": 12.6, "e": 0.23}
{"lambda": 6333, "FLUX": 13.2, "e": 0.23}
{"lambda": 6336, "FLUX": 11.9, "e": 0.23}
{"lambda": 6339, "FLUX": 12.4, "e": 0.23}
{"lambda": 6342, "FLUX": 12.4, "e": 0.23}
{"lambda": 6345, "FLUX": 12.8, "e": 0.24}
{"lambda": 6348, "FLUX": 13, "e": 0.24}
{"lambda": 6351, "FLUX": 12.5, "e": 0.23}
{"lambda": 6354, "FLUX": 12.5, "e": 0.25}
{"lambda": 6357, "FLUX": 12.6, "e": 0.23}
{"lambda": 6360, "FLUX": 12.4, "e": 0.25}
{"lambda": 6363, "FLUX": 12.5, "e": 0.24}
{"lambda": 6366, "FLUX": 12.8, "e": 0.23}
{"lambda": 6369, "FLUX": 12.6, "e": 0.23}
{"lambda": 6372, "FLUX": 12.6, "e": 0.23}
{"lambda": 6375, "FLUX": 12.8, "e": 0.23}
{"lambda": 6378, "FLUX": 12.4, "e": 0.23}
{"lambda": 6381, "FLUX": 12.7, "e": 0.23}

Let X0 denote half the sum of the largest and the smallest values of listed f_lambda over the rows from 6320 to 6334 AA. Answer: 12.9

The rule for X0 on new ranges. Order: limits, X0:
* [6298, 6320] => 12.5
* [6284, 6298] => 12.7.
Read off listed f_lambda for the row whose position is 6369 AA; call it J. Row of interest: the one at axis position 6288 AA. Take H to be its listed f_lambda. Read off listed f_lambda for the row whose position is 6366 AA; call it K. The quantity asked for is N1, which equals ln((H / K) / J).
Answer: -2.534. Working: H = 12.8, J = 12.6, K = 12.8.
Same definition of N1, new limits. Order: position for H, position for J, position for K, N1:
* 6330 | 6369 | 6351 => -2.526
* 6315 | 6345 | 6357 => -2.607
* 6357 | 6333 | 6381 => -2.588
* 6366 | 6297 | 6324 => -2.518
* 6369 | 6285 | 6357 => -2.565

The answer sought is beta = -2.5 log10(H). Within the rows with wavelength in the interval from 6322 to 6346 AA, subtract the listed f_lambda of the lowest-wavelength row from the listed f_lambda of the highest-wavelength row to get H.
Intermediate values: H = 0.1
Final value 2.5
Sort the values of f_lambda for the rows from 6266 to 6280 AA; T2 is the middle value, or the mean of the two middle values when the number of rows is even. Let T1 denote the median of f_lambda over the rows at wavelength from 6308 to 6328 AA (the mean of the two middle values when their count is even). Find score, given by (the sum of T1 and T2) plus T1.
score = 37.8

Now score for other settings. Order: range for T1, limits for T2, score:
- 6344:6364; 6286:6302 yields 37.7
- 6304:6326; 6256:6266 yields 37.6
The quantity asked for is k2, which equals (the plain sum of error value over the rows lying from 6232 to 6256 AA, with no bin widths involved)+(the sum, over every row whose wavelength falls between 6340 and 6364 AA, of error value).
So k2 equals 3.85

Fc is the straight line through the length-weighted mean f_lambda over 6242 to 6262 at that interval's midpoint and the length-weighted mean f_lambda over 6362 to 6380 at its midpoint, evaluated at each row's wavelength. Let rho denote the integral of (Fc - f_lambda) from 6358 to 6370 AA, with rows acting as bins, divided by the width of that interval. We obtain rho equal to 0.03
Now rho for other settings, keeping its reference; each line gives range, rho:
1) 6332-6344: 0.07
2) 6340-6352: -0.12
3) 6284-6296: -0.30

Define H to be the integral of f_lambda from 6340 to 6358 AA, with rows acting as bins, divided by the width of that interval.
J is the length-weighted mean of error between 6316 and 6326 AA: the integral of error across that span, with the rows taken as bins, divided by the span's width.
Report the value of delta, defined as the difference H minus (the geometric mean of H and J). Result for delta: 10.9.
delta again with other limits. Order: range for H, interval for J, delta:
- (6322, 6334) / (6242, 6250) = 11.0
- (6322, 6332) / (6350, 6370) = 10.9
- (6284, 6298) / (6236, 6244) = 10.9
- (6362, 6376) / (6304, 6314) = 10.9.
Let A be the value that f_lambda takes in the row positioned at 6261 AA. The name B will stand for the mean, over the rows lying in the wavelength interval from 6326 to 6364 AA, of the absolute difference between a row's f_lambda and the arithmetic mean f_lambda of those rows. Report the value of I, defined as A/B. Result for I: 58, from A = 12.4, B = 0.213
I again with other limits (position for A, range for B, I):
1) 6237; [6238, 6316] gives 48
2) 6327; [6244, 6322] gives 45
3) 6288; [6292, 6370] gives 53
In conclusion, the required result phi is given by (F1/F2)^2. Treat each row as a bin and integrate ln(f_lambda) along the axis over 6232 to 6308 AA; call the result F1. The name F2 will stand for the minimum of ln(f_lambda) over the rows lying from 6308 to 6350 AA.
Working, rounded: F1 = 192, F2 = 2.47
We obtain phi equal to 6059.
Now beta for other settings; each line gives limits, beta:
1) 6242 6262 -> 2.5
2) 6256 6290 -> 0.6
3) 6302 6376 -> 0.8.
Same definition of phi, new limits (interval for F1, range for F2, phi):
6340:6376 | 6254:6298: 1367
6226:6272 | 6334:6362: 2190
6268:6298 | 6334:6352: 945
